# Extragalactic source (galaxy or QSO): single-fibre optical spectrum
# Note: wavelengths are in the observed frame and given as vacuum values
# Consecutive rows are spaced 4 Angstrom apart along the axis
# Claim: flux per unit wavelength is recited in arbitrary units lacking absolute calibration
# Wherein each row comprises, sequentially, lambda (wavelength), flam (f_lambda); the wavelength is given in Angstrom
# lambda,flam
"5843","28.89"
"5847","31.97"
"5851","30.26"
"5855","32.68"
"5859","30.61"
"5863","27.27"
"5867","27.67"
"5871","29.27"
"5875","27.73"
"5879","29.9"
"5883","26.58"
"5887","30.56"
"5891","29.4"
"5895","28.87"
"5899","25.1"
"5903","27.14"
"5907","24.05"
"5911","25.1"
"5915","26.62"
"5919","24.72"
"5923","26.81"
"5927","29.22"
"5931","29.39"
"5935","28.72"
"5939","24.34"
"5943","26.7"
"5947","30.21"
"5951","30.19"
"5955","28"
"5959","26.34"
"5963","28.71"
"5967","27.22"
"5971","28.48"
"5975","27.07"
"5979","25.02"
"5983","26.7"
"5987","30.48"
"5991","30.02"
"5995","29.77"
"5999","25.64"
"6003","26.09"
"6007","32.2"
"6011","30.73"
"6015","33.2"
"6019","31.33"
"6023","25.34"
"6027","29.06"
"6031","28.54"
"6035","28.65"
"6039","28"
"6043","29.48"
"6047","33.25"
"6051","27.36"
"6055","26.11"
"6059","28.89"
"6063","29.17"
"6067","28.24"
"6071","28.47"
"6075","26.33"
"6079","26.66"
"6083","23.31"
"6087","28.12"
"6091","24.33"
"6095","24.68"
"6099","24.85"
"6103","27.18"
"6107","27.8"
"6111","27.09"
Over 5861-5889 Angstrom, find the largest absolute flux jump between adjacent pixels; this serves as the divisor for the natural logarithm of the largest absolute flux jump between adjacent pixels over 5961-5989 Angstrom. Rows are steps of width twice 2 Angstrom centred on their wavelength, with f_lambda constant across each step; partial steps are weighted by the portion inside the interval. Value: 0.33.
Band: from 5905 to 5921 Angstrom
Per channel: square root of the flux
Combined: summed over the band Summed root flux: 20.0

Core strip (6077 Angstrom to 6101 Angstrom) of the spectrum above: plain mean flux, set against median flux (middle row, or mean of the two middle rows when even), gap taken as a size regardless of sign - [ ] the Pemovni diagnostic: 0.6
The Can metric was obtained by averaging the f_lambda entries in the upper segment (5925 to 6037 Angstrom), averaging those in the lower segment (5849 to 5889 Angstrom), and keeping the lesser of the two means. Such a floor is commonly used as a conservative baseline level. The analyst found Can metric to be 28.5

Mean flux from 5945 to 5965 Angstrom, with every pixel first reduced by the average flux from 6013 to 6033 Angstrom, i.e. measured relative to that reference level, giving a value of -0.8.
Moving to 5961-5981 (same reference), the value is -2.2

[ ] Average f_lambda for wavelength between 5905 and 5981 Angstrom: 27.2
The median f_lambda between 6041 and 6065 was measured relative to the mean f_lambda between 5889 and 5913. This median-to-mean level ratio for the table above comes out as 1.09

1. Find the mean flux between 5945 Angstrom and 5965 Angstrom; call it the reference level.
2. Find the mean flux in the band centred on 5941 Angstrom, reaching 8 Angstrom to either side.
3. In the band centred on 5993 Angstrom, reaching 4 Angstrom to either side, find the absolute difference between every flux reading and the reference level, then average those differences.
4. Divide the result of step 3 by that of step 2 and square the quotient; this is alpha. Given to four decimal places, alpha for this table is 0.0019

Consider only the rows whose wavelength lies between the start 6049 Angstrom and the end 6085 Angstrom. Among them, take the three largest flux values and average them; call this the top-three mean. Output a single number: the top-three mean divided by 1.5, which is 19.2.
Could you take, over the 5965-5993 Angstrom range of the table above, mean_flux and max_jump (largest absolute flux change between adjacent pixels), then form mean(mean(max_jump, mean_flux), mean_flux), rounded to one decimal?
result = 21.8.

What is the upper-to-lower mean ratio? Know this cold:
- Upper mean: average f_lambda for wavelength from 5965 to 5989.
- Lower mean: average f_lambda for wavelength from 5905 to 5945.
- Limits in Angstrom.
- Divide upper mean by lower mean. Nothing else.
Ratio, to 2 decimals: 1.03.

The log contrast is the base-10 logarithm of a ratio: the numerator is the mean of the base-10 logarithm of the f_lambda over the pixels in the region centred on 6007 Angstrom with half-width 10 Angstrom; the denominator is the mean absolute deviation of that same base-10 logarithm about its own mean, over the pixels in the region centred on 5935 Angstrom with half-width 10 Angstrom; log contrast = 1.73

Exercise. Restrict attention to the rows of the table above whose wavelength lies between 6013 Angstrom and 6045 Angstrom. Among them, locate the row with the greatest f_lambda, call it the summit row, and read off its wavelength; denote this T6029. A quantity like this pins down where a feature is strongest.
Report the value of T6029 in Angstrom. 6015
